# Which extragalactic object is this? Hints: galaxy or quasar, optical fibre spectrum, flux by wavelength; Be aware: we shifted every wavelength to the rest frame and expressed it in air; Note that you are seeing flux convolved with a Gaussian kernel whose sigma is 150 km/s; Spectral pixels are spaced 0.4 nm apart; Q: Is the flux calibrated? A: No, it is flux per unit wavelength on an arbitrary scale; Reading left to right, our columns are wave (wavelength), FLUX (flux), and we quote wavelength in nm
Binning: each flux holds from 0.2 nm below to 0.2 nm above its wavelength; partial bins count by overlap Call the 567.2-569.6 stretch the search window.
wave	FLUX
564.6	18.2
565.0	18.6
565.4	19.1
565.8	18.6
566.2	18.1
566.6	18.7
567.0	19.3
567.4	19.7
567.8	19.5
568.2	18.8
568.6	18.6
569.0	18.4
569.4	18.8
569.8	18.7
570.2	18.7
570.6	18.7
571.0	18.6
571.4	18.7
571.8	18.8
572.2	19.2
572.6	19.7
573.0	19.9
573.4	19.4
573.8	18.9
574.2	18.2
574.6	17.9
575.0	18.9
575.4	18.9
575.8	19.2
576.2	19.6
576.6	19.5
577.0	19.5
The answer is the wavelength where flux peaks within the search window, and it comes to 567.4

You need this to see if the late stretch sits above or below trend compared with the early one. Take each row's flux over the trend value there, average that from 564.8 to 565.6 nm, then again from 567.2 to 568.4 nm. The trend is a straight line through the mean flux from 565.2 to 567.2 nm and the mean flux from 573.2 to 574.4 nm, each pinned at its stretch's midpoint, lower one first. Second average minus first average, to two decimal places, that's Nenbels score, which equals 0.02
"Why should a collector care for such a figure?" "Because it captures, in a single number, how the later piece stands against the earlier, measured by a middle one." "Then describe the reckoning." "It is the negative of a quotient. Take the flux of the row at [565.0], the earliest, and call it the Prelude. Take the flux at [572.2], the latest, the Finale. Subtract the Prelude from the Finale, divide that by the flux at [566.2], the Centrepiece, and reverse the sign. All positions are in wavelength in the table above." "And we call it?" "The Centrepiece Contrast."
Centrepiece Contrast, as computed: -0.033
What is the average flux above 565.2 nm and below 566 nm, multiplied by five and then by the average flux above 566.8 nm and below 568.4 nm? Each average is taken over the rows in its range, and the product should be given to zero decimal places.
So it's 1821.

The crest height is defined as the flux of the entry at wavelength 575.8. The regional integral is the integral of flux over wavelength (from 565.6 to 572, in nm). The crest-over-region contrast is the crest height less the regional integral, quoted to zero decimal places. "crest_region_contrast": -101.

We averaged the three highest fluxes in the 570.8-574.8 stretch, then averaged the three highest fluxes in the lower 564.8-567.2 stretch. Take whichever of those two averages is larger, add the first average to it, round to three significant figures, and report 39.3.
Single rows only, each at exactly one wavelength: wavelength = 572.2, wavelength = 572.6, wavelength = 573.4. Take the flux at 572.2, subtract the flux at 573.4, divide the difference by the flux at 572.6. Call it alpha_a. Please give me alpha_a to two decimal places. -0.01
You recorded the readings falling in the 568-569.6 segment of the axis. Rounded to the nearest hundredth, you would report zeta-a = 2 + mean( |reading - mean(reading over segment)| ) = 2.15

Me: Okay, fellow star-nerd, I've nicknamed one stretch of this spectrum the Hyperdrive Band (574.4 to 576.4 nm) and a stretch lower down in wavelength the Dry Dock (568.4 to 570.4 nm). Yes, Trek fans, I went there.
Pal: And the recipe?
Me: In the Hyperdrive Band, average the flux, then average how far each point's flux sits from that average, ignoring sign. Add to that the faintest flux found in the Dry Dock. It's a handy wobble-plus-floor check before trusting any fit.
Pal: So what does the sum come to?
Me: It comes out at 18.80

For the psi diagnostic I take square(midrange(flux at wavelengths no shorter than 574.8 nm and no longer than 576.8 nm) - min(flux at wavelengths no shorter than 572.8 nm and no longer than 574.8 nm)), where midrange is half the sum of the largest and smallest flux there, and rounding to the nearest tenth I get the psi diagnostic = 1.8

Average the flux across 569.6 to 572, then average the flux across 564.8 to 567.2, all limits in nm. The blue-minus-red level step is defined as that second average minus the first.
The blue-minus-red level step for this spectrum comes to 0.03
